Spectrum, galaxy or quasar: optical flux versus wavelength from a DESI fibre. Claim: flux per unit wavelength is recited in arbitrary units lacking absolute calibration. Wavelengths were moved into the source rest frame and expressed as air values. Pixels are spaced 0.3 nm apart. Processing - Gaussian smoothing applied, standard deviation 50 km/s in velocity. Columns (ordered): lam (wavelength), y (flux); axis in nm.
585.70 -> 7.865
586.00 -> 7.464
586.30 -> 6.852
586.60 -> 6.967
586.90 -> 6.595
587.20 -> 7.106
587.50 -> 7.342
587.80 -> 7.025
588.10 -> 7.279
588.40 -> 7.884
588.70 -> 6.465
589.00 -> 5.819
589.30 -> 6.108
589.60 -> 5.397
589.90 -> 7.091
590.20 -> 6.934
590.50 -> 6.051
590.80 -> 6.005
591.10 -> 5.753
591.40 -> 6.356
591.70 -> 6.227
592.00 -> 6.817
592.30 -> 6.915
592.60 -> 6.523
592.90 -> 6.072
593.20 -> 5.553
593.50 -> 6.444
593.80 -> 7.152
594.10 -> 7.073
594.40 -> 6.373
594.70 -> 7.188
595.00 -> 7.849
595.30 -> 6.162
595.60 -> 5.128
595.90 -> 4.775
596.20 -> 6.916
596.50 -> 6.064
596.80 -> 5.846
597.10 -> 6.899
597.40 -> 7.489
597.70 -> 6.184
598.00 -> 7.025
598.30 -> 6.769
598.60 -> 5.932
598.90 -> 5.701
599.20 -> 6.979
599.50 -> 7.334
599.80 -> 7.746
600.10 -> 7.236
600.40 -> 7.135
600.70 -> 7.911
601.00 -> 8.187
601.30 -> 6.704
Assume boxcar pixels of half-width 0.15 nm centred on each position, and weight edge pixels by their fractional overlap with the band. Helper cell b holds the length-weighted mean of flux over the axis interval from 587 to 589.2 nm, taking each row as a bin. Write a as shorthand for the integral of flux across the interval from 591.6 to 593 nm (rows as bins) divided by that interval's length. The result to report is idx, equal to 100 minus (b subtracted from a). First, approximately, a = 6.54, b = 7.0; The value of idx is 100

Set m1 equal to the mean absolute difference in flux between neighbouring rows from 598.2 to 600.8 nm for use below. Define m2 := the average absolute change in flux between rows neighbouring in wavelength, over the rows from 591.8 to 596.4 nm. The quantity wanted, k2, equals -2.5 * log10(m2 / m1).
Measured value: -0.3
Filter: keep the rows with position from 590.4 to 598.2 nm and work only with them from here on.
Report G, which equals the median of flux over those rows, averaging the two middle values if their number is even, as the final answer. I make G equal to 6.4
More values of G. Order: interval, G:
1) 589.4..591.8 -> 6.1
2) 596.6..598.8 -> 6.8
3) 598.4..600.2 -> 7.1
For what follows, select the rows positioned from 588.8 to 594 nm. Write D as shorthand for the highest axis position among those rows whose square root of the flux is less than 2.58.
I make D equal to 593.50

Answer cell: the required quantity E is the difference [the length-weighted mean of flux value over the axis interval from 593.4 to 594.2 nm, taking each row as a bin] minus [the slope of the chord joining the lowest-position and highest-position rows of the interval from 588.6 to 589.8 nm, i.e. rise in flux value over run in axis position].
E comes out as 8.1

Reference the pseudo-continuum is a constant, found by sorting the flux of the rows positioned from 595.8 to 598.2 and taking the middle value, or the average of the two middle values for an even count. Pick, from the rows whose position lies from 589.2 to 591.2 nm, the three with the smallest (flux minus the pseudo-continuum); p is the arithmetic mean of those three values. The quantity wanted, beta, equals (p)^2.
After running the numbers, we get 0.7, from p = -0.8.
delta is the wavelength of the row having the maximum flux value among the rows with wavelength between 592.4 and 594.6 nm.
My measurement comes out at 593.80 nm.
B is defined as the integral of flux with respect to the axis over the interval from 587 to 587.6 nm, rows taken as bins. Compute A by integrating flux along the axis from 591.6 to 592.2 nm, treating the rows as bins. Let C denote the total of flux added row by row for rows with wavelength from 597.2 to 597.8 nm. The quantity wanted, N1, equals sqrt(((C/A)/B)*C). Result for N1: 3.32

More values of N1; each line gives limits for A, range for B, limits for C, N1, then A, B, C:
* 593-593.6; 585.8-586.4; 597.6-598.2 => 3.35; 3.58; 4.35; 13.2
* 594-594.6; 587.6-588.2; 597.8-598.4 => 3.31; 4.04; 4.29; 13.8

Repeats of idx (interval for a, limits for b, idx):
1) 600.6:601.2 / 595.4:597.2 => 98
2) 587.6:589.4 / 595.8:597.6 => 100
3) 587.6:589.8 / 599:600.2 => 101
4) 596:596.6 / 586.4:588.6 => 101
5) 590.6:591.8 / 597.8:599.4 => 100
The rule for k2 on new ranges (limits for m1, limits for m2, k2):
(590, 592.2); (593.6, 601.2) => -0.6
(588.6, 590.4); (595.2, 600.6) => 0.0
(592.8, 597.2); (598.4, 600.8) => 0.5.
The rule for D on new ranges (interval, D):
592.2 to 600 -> 598.90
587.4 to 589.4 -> 589.30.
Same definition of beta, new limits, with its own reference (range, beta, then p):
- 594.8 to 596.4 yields 1.4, -1.2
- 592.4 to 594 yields 0.3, -0.5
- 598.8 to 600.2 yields 0.0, 0.1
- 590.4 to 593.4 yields 0.6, -0.8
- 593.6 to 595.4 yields 0.0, 0.0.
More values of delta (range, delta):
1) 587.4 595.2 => 588.40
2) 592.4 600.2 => 595.00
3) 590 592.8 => 590.20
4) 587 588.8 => 588.40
